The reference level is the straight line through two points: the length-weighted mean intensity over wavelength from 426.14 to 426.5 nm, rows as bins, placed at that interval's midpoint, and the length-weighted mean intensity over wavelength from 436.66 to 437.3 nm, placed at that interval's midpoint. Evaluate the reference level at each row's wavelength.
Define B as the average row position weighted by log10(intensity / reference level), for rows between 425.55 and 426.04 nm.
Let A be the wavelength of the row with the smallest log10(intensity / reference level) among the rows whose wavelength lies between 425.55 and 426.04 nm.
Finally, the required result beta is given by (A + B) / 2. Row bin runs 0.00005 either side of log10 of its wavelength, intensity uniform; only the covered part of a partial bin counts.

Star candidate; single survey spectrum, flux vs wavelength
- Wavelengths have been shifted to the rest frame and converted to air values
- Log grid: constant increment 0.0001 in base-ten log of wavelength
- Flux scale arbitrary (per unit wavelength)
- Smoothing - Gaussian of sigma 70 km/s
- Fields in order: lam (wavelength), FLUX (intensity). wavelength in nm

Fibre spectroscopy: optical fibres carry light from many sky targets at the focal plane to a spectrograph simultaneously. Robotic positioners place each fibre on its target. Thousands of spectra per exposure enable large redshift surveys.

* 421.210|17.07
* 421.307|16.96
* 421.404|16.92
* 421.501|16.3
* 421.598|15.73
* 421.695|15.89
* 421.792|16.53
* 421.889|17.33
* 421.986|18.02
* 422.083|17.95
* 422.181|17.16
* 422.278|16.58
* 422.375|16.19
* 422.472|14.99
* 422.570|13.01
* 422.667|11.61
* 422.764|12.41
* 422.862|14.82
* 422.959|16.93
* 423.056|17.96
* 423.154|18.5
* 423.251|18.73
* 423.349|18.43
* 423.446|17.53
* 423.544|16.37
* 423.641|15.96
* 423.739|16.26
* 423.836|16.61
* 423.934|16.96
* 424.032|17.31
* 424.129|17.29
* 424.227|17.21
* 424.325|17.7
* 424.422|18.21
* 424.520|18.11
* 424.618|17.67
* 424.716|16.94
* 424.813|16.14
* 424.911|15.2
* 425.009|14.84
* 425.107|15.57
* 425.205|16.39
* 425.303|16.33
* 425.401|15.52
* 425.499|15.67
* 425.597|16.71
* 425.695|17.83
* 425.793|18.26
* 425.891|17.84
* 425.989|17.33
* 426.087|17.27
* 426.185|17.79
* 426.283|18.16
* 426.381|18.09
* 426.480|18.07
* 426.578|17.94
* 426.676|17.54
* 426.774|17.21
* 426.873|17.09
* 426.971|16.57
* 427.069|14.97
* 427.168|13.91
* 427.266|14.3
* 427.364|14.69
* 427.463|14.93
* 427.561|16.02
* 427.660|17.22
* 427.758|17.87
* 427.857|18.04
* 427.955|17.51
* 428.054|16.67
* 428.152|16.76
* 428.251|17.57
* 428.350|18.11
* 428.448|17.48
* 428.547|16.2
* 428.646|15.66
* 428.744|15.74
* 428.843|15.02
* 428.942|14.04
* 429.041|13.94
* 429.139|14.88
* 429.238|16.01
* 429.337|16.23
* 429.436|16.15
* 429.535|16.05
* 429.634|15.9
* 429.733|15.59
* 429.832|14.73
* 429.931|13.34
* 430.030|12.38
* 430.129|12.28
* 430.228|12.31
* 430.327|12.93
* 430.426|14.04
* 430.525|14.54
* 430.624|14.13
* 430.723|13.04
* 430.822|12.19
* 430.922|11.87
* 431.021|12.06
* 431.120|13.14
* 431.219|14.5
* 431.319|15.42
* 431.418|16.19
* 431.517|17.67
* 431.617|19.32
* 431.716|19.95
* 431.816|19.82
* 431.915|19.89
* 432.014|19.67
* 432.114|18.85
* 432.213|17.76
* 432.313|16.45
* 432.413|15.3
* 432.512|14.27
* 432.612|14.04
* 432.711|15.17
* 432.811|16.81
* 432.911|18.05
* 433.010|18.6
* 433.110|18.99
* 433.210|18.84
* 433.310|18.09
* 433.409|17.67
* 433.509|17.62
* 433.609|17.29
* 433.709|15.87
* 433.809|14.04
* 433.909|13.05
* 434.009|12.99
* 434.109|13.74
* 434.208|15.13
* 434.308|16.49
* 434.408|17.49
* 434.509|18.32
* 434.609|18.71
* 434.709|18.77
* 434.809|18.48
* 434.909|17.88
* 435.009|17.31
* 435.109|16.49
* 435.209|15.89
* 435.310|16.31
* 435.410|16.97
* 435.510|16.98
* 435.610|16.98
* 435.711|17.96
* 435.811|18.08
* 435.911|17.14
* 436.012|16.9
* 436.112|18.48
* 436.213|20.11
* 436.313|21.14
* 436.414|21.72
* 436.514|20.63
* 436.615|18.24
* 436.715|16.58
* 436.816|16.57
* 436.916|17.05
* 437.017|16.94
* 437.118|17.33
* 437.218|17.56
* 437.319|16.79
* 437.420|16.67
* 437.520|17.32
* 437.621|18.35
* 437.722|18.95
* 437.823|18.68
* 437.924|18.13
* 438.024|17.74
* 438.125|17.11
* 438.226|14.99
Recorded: 425.67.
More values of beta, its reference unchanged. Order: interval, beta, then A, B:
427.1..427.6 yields 427.25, 427.168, 427.33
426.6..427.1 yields 427.02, 427.069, 426.96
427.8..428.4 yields 428.07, 428.054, 428.08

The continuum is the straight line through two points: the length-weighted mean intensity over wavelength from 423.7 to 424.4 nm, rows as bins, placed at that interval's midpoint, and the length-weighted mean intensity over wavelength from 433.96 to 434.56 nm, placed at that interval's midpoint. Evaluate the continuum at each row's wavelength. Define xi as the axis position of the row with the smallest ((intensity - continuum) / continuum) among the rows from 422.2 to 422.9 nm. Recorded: 422.667 nm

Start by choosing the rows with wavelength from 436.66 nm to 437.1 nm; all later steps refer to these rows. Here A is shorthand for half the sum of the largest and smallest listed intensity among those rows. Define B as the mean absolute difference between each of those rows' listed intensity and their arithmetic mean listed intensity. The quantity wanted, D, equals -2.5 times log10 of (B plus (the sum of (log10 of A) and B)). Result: -0.5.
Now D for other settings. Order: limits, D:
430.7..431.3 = -1.1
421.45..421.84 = -0.6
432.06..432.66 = -1.6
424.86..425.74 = -1.1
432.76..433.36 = -1.0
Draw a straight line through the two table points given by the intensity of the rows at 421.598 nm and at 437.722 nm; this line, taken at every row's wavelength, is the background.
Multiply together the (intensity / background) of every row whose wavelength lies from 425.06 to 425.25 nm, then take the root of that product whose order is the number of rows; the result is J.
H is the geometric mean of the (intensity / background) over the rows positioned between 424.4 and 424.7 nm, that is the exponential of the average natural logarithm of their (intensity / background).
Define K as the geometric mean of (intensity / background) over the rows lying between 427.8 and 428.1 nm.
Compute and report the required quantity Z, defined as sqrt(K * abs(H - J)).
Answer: 0.37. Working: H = 1.10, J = 0.97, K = 1.02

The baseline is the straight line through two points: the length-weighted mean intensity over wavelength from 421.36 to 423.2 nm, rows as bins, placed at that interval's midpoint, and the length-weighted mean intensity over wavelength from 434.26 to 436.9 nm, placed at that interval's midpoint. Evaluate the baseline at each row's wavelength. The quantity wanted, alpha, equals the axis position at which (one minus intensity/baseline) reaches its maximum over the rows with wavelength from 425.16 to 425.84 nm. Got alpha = 425.401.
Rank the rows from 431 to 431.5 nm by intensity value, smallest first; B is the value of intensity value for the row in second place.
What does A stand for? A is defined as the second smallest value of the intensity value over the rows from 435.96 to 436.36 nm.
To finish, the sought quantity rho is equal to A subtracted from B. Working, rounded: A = 18.48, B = 13.14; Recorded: -5.3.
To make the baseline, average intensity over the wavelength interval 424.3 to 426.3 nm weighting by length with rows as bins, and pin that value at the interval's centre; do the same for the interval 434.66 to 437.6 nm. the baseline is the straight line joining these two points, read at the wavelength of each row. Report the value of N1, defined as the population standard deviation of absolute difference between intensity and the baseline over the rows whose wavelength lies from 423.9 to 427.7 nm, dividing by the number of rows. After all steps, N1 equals 0.74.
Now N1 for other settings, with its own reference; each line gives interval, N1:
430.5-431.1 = 1.05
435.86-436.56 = 1.26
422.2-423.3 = 1.58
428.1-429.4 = 0.95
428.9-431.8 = 1.51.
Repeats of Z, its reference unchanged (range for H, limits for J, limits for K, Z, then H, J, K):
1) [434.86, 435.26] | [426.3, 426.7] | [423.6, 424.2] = 0.40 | 0.92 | 1.07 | 1.03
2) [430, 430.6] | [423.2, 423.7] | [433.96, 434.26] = 0.50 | 0.75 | 1.08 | 0.76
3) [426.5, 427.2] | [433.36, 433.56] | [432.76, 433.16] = 0.05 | 0.98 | 0.97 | 1.01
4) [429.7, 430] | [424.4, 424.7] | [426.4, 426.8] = 0.53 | 0.84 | 1.10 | 1.06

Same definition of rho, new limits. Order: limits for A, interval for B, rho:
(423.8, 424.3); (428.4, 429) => -1.9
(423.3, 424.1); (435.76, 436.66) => 0.9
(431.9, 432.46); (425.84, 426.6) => 0.9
